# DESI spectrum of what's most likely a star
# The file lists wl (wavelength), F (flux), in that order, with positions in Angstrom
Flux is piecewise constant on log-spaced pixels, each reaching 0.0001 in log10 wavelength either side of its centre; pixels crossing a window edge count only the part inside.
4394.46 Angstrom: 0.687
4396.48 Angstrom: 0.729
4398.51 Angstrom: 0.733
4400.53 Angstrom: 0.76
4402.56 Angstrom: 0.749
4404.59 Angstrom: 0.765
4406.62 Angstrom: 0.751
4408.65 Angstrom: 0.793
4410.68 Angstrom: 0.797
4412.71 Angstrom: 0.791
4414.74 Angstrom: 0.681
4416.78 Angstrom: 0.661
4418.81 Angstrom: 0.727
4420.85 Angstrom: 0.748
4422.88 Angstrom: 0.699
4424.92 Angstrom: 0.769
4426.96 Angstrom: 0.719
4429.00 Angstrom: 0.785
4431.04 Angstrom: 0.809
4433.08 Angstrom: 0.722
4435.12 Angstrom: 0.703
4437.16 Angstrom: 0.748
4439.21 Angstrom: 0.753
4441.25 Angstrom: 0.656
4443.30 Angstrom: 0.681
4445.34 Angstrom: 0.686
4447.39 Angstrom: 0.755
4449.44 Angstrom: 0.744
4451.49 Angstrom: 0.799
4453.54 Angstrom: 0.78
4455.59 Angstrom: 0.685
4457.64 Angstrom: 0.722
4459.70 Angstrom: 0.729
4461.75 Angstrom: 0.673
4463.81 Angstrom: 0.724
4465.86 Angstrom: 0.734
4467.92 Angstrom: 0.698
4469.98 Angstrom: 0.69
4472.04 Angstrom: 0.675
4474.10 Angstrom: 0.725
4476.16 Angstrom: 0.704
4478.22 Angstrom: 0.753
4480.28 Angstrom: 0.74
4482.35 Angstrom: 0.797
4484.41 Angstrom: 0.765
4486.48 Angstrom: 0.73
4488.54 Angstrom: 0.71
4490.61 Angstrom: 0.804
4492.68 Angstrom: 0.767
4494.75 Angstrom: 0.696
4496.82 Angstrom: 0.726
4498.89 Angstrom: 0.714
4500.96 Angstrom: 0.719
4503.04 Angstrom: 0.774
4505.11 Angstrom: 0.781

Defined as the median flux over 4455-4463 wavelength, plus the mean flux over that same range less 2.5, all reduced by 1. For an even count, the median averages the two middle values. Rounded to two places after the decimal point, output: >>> -2.09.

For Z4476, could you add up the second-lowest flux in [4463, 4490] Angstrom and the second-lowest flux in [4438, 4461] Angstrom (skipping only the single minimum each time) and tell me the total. 1.37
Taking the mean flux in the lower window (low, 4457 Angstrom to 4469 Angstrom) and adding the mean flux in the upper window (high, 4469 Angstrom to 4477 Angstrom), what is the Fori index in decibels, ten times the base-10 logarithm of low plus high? 1.50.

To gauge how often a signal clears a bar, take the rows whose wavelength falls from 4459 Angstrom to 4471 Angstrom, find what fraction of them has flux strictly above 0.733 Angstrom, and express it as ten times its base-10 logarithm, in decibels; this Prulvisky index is -7.8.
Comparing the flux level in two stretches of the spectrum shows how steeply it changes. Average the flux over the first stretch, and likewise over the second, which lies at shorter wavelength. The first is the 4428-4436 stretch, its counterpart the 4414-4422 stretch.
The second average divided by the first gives 0.93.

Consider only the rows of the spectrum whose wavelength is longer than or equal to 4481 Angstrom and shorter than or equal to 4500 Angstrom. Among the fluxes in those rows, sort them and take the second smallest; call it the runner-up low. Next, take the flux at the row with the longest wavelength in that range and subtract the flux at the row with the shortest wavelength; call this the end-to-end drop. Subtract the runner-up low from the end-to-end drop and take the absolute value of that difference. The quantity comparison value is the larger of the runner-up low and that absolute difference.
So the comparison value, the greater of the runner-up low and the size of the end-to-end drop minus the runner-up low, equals 0.79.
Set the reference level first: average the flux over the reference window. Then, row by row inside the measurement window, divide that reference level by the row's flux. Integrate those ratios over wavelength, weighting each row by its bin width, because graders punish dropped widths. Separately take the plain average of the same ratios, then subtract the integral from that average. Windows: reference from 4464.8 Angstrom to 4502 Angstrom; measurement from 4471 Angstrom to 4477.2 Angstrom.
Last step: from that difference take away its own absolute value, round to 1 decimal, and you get -10.8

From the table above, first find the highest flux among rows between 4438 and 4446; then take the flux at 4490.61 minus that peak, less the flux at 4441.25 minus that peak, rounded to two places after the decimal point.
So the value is 0.15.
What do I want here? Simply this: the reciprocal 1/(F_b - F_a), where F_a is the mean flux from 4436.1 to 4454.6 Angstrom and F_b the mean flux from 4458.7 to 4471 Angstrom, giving -39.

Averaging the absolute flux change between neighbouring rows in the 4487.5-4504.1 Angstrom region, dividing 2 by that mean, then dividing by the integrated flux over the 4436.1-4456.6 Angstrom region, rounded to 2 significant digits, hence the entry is 3.1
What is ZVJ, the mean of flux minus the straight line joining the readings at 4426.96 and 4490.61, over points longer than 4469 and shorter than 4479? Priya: -0.073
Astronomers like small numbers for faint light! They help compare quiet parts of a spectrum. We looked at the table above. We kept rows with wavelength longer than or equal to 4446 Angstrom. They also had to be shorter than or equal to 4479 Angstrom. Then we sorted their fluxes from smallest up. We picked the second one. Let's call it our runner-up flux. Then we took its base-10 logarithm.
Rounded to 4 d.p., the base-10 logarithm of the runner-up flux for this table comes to -0.1707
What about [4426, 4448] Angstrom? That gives -0.1669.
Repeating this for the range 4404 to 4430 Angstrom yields -0.1669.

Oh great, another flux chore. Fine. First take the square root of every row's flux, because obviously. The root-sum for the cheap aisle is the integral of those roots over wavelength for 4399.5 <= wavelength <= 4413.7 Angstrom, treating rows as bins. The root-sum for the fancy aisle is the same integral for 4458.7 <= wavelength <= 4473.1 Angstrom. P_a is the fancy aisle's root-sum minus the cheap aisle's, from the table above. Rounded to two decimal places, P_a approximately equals -0.41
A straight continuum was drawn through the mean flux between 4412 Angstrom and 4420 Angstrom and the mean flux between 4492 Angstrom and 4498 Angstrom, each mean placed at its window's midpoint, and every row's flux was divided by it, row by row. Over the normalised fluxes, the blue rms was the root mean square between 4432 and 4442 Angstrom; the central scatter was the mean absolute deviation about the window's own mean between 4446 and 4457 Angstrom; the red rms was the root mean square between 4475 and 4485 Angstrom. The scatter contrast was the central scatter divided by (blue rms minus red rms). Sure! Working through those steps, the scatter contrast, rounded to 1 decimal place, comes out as -1.1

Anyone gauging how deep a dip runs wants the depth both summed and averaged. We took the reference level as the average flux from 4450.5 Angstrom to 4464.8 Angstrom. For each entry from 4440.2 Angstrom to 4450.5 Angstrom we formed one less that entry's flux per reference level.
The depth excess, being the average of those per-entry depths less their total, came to -0.14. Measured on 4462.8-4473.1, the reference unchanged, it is -0.14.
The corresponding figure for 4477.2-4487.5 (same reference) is 0.15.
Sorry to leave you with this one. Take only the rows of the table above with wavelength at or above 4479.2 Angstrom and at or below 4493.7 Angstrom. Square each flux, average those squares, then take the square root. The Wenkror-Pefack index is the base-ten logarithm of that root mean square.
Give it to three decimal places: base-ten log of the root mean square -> -0.119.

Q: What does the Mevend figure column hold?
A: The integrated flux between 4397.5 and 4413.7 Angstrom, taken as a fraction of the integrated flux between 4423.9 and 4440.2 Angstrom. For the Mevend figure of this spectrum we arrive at 1.02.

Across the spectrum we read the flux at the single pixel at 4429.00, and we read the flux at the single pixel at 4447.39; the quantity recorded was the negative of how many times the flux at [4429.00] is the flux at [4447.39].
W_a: -1.04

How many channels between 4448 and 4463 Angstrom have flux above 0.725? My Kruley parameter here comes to 4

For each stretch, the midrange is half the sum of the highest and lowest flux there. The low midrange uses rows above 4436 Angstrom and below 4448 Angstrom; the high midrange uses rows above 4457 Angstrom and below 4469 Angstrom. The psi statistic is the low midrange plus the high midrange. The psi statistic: 1.41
